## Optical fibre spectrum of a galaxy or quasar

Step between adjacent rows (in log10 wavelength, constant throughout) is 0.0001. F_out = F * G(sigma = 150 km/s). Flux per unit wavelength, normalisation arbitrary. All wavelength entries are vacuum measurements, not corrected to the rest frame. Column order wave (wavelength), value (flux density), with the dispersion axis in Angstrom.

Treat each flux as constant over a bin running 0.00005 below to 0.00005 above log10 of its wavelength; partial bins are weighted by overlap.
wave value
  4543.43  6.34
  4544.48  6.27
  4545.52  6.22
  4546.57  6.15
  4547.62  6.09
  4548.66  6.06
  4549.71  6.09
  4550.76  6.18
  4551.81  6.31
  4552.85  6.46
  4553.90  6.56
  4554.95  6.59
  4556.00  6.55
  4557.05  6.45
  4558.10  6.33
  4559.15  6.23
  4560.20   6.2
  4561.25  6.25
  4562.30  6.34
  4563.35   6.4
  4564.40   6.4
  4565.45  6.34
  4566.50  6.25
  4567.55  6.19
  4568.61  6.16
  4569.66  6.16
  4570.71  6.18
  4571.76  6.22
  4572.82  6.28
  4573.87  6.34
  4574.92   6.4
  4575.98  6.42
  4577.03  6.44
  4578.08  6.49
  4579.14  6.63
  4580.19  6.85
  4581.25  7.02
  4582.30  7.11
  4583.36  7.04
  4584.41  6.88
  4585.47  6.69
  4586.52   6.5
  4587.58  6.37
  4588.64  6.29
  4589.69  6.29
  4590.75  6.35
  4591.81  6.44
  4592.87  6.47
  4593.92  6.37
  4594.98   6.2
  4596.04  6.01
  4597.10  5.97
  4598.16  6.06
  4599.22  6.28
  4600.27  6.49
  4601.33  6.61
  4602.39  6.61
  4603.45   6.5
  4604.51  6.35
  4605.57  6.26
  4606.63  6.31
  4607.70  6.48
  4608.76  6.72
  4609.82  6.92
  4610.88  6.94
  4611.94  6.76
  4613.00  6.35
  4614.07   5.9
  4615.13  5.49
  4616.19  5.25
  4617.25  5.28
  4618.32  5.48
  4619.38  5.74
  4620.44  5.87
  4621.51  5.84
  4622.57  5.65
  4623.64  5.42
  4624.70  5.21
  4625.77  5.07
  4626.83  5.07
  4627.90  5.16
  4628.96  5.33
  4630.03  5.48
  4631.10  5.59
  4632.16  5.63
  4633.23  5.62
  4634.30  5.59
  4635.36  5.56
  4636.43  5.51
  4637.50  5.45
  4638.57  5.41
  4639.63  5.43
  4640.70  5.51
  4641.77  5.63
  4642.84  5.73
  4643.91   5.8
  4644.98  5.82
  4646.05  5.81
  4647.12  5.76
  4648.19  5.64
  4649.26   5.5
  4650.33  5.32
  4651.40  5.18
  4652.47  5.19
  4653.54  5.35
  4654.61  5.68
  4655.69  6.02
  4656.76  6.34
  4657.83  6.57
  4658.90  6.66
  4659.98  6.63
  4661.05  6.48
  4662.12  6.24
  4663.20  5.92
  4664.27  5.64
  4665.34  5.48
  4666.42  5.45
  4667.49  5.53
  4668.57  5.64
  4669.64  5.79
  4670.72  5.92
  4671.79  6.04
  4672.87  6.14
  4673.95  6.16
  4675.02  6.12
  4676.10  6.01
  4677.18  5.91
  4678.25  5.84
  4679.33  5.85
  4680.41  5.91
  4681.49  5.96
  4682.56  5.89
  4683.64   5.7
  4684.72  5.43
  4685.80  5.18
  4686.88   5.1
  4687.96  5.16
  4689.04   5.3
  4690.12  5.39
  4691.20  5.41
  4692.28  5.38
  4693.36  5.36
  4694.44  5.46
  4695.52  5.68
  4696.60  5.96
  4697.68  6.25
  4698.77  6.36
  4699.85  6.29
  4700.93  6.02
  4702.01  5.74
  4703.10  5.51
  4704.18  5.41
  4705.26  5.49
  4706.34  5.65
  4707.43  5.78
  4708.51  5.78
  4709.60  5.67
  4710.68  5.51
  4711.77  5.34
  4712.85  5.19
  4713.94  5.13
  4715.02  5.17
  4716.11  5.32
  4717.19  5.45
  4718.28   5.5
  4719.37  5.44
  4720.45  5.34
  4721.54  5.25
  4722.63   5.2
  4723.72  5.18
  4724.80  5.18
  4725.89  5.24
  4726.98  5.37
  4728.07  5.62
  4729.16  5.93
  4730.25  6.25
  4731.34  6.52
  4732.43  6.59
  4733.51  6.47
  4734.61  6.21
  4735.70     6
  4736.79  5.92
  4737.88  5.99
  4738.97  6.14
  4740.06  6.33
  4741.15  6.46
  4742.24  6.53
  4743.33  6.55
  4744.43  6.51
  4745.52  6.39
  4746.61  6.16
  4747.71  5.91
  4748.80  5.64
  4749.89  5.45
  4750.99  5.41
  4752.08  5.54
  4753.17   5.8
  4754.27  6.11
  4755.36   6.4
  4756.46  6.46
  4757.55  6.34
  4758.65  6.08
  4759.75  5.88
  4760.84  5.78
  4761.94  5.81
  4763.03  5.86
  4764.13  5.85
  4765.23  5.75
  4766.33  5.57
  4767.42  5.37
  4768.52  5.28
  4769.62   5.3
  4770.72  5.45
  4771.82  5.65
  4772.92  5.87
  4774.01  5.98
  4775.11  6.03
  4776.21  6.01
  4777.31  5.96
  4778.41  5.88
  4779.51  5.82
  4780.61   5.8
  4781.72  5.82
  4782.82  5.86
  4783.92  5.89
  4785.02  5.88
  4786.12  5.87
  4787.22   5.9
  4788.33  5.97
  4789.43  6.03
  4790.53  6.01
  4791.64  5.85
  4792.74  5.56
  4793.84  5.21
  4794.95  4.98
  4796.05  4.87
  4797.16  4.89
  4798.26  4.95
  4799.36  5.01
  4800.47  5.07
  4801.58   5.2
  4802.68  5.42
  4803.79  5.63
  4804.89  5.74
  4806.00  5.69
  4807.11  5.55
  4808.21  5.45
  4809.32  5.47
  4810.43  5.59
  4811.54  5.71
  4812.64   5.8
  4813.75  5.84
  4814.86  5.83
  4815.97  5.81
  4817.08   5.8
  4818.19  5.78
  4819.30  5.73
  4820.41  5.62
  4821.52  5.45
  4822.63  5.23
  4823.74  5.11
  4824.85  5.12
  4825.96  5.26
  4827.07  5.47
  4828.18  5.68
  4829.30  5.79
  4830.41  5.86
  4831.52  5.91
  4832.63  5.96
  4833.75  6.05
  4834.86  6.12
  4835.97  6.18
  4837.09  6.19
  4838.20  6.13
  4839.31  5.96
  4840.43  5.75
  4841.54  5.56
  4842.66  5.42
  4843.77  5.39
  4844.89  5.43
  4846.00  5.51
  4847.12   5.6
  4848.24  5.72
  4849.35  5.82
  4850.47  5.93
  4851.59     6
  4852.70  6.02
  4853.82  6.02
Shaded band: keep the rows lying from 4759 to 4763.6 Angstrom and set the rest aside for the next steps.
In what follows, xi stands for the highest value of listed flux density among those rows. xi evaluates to 5.88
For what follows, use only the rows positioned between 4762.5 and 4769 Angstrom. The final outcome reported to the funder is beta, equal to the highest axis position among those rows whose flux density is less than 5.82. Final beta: 4768.52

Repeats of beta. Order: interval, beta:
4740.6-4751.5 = 4750.99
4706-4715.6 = 4715.02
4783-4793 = 4792.74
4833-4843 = 4842.66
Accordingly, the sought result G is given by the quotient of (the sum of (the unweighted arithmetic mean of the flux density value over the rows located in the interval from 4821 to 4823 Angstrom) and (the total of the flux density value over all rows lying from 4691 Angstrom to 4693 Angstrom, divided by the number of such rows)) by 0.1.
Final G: 107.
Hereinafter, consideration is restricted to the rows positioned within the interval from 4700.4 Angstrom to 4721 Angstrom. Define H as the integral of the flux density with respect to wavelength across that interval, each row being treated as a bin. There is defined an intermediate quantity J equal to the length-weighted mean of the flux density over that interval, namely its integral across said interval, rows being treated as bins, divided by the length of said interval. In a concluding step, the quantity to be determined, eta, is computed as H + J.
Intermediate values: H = 113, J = 5.5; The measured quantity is 119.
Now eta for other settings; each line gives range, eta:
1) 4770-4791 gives 129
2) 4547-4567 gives 133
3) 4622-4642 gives 114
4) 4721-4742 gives 130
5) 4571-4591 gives 138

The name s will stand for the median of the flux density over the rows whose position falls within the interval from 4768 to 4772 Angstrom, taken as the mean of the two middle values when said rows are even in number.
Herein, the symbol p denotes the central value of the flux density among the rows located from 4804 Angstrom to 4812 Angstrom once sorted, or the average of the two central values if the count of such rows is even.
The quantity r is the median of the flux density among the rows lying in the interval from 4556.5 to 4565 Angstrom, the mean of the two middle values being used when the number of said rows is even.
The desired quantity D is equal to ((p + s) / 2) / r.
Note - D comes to 0.87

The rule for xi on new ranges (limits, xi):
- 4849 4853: 6.02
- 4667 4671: 5.92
